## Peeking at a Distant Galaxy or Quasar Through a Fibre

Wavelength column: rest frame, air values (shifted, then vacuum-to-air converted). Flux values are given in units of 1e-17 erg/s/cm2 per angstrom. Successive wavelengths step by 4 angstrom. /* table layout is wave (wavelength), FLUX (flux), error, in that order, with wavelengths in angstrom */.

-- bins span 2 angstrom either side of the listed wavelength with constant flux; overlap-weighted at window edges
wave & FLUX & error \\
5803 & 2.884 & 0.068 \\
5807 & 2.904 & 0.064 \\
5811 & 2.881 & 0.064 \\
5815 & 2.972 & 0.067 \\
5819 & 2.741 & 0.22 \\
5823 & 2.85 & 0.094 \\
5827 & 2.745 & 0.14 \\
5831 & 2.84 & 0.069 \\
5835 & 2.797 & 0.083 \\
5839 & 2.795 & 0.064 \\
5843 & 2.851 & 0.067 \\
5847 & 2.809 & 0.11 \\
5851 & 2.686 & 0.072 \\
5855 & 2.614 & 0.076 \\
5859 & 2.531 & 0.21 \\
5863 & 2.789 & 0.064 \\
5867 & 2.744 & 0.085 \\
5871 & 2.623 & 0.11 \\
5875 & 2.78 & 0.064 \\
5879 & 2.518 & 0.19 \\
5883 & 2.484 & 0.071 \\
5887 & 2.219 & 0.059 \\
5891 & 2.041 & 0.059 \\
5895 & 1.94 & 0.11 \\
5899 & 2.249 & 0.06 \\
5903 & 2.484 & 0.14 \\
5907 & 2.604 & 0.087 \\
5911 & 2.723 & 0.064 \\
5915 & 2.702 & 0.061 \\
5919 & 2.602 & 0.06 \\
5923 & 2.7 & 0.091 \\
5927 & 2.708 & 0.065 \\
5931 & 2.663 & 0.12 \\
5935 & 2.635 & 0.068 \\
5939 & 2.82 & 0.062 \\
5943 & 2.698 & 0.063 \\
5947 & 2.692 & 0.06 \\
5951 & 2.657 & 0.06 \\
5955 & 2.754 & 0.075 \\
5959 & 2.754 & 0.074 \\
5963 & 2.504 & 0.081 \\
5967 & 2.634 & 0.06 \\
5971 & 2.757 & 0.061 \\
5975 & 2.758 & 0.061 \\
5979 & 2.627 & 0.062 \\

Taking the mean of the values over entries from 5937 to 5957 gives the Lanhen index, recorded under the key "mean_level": 2.72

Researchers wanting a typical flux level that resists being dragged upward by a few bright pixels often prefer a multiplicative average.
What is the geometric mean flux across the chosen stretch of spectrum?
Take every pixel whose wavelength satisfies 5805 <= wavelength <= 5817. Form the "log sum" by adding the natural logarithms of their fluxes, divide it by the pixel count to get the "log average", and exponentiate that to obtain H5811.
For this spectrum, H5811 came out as 2.92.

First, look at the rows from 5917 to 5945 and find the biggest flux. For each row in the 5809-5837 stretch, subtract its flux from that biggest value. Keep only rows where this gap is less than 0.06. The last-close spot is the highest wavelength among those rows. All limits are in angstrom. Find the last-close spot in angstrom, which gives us 5835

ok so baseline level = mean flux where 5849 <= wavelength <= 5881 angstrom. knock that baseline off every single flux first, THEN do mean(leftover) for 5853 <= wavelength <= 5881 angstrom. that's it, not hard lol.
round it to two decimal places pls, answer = 0.00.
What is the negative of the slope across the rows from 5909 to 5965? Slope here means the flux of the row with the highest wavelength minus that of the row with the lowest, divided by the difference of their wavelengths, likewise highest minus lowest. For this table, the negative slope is 0.004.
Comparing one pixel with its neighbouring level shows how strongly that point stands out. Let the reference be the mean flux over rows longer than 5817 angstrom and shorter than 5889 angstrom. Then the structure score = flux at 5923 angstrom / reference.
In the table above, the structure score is 1.00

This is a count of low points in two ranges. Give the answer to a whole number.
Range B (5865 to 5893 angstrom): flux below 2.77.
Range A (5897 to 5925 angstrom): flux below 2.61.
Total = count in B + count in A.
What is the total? 10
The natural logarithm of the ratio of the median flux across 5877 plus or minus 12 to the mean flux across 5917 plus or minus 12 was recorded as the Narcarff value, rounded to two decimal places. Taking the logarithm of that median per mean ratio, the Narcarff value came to -0.04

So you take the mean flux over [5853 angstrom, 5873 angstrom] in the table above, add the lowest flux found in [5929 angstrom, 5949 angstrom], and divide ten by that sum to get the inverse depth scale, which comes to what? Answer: 1.89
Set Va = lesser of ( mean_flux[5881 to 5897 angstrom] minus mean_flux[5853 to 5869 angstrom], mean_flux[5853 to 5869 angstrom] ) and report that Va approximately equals -0.50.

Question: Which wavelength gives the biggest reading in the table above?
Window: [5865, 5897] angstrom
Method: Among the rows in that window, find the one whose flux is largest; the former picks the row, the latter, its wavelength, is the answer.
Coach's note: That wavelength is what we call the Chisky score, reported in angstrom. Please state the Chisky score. 5875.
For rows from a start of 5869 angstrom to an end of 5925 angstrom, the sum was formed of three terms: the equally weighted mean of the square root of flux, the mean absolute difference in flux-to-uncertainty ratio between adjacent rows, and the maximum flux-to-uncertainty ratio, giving 59.3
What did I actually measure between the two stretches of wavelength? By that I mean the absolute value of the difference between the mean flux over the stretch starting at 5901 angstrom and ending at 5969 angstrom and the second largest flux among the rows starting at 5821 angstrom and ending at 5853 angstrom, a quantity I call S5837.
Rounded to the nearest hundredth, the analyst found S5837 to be 0.18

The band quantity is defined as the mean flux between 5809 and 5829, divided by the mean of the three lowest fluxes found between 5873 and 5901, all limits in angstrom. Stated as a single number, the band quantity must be 1.37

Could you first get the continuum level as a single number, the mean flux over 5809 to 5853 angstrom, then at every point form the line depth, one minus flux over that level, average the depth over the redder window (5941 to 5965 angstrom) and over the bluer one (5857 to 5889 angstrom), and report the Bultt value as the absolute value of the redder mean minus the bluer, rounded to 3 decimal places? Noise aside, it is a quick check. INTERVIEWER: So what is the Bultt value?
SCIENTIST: 0.032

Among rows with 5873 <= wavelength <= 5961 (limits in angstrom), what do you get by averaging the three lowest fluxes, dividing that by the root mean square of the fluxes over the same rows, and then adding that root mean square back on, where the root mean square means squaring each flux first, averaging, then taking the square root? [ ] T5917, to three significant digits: 3.38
